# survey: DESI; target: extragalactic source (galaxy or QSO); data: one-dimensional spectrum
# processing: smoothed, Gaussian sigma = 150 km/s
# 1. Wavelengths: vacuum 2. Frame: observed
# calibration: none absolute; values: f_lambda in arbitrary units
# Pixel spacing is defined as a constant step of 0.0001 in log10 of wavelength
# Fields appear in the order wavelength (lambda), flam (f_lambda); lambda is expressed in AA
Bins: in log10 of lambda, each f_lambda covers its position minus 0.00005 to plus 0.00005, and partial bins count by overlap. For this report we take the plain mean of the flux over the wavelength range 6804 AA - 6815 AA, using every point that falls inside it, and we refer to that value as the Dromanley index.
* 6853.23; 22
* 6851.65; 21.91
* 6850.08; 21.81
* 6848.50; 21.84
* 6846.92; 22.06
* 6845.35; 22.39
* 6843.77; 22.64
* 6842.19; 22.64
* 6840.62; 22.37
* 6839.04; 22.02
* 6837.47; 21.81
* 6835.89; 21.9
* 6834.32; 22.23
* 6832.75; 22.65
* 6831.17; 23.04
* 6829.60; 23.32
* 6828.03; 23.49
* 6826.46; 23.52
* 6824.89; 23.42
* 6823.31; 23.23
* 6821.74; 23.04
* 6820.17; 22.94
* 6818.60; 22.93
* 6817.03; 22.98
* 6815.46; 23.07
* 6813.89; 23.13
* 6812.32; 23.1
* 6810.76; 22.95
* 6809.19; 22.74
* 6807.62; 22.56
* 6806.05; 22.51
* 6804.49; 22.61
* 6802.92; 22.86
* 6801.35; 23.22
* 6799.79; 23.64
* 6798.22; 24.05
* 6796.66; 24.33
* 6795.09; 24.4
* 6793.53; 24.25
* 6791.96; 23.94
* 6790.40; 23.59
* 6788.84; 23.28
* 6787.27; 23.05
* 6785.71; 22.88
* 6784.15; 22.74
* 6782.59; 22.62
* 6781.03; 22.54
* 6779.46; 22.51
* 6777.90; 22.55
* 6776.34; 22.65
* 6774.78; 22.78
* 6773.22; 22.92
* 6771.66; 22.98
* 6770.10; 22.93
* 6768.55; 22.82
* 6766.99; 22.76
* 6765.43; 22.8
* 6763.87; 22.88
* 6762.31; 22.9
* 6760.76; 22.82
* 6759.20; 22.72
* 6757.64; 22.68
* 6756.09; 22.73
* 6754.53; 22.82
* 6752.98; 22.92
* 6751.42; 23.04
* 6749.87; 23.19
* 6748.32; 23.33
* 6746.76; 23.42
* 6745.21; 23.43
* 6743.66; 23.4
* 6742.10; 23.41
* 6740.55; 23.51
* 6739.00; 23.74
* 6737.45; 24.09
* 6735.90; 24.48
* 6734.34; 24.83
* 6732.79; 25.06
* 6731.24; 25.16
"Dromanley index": 22.8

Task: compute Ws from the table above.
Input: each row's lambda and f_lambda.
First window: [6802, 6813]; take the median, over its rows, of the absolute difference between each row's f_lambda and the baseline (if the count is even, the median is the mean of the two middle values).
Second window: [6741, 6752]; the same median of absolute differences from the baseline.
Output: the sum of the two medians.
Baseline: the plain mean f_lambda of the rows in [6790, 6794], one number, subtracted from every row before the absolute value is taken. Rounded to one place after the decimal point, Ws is 1.7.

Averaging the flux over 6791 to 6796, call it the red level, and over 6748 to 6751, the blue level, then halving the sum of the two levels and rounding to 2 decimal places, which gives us 23.73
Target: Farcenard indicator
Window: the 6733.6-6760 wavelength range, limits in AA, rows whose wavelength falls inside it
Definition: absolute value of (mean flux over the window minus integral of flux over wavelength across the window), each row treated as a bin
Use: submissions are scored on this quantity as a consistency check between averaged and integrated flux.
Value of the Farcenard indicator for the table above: 594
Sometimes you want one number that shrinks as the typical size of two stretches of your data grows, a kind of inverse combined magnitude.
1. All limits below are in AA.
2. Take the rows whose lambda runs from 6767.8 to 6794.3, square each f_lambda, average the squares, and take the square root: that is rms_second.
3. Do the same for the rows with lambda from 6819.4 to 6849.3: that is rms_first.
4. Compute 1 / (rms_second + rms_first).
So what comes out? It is 0.0219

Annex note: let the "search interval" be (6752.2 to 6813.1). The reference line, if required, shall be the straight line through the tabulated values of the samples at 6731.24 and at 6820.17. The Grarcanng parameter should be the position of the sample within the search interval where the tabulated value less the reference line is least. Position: 6757.64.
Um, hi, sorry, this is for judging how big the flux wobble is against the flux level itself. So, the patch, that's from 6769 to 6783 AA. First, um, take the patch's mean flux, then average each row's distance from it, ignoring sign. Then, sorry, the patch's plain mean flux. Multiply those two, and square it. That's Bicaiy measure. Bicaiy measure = 14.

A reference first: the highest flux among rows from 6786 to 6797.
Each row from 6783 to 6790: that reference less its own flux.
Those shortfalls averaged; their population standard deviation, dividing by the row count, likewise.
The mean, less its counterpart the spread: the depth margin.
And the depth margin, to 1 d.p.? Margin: 1.2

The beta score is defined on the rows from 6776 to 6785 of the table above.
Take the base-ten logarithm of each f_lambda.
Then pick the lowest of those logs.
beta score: 1.35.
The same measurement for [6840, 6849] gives 1.34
